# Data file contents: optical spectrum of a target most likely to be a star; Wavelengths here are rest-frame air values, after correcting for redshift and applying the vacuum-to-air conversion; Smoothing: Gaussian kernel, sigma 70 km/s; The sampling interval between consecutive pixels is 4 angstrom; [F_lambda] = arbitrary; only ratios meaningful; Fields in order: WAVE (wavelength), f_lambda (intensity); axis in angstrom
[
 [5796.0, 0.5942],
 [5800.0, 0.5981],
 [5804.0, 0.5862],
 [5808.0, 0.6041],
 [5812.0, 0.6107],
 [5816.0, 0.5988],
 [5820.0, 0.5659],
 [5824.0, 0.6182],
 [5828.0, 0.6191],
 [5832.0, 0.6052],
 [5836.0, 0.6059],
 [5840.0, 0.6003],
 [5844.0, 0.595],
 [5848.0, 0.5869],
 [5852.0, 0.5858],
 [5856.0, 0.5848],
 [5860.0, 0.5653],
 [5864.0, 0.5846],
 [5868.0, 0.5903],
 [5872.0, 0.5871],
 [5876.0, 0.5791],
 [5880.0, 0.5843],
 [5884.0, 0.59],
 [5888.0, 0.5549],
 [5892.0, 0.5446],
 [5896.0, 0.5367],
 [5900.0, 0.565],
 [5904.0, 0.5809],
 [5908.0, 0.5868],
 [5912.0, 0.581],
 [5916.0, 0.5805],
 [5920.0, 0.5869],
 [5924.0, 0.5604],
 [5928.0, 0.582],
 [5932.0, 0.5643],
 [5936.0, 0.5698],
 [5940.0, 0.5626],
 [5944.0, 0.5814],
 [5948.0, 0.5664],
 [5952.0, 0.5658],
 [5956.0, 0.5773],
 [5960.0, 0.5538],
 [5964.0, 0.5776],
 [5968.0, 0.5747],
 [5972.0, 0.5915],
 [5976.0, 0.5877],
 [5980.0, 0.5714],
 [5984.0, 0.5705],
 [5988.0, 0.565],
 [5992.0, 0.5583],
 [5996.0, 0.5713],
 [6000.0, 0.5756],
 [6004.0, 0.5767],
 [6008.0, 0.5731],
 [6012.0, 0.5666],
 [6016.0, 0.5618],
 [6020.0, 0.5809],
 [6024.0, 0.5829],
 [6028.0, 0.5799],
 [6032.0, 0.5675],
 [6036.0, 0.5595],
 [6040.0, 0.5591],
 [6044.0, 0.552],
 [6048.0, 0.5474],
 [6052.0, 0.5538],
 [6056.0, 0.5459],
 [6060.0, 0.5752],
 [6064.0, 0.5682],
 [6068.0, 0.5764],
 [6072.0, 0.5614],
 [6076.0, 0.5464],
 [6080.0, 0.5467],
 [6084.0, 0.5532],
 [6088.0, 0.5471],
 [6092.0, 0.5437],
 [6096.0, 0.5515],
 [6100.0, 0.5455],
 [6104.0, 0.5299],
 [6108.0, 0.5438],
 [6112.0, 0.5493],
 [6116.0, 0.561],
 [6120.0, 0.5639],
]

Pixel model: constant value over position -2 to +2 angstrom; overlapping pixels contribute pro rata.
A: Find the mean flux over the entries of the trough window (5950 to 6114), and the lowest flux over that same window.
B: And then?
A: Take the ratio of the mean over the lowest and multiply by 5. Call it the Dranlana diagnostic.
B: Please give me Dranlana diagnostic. 5.31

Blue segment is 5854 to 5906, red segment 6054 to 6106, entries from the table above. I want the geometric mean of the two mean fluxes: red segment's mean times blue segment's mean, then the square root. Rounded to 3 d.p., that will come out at 0.563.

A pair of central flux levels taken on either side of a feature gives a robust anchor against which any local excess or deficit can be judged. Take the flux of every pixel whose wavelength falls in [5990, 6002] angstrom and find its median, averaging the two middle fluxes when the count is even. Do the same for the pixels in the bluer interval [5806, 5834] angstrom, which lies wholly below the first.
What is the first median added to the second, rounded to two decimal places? 1.18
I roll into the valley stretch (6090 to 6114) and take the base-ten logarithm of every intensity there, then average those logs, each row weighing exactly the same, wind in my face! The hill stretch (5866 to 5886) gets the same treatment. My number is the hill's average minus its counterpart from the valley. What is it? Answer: 0.032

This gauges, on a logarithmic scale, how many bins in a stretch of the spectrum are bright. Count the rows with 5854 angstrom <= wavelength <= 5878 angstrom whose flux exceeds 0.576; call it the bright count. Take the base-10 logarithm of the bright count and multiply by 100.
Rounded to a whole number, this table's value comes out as 70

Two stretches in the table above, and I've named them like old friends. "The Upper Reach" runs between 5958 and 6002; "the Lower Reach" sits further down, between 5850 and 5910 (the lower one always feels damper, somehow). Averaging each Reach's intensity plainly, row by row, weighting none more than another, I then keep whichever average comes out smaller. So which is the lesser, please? 0.572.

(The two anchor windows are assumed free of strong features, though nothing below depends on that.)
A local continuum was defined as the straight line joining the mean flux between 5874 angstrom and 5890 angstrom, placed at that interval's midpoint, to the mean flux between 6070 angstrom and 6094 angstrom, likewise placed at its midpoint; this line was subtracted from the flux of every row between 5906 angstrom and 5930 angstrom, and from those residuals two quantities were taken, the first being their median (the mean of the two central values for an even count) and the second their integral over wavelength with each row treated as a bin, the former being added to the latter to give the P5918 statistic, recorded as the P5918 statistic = 0.2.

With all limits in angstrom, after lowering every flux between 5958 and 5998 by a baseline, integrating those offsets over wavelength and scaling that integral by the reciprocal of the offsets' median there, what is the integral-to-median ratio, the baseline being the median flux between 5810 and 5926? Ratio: 38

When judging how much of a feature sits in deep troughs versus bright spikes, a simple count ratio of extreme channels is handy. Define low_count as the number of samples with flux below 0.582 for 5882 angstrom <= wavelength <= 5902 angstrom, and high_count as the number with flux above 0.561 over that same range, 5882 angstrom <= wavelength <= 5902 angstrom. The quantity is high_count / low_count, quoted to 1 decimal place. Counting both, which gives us 0.5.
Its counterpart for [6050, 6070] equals 0.6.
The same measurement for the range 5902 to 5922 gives 1.7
